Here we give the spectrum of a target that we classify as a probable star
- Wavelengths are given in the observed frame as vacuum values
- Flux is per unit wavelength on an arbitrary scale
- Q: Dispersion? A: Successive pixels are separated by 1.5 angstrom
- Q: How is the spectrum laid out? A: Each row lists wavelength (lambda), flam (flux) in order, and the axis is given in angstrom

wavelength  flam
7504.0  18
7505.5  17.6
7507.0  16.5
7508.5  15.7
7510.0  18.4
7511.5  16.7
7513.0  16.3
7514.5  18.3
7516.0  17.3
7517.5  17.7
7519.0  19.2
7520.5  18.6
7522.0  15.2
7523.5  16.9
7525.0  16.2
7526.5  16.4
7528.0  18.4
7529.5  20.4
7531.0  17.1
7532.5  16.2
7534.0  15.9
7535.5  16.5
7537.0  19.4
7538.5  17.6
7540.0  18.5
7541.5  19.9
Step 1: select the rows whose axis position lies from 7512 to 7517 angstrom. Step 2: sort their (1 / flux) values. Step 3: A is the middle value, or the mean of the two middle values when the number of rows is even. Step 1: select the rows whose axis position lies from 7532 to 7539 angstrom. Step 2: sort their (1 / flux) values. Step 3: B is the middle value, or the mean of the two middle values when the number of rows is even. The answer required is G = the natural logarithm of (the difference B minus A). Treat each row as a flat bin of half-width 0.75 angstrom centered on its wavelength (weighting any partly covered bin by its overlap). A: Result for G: -5.88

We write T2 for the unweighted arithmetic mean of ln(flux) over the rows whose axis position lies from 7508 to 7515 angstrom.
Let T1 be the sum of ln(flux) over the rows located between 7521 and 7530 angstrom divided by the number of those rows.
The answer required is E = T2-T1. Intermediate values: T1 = 2.84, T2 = 2.84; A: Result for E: -0.01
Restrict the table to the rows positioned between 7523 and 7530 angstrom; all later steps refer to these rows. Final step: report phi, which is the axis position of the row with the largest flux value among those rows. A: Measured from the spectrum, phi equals 7529.5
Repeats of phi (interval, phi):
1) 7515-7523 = 7519.0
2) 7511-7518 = 7514.5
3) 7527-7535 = 7529.5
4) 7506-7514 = 7510.0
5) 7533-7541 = 7537.0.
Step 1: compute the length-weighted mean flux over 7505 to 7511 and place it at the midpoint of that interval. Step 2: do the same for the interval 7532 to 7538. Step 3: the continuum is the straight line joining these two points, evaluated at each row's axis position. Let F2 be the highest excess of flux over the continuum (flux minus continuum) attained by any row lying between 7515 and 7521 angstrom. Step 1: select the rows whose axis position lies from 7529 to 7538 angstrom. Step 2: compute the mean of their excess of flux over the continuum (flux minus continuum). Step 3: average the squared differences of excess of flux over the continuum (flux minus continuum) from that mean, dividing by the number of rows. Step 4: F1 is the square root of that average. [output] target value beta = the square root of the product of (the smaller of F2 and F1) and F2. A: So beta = 1.92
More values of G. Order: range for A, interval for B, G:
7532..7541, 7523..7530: -7.69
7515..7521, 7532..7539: -5.21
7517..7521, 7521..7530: -5.07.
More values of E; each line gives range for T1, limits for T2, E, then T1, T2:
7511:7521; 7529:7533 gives 0.01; 2.87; 2.88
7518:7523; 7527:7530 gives 0.10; 2.87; 2.96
